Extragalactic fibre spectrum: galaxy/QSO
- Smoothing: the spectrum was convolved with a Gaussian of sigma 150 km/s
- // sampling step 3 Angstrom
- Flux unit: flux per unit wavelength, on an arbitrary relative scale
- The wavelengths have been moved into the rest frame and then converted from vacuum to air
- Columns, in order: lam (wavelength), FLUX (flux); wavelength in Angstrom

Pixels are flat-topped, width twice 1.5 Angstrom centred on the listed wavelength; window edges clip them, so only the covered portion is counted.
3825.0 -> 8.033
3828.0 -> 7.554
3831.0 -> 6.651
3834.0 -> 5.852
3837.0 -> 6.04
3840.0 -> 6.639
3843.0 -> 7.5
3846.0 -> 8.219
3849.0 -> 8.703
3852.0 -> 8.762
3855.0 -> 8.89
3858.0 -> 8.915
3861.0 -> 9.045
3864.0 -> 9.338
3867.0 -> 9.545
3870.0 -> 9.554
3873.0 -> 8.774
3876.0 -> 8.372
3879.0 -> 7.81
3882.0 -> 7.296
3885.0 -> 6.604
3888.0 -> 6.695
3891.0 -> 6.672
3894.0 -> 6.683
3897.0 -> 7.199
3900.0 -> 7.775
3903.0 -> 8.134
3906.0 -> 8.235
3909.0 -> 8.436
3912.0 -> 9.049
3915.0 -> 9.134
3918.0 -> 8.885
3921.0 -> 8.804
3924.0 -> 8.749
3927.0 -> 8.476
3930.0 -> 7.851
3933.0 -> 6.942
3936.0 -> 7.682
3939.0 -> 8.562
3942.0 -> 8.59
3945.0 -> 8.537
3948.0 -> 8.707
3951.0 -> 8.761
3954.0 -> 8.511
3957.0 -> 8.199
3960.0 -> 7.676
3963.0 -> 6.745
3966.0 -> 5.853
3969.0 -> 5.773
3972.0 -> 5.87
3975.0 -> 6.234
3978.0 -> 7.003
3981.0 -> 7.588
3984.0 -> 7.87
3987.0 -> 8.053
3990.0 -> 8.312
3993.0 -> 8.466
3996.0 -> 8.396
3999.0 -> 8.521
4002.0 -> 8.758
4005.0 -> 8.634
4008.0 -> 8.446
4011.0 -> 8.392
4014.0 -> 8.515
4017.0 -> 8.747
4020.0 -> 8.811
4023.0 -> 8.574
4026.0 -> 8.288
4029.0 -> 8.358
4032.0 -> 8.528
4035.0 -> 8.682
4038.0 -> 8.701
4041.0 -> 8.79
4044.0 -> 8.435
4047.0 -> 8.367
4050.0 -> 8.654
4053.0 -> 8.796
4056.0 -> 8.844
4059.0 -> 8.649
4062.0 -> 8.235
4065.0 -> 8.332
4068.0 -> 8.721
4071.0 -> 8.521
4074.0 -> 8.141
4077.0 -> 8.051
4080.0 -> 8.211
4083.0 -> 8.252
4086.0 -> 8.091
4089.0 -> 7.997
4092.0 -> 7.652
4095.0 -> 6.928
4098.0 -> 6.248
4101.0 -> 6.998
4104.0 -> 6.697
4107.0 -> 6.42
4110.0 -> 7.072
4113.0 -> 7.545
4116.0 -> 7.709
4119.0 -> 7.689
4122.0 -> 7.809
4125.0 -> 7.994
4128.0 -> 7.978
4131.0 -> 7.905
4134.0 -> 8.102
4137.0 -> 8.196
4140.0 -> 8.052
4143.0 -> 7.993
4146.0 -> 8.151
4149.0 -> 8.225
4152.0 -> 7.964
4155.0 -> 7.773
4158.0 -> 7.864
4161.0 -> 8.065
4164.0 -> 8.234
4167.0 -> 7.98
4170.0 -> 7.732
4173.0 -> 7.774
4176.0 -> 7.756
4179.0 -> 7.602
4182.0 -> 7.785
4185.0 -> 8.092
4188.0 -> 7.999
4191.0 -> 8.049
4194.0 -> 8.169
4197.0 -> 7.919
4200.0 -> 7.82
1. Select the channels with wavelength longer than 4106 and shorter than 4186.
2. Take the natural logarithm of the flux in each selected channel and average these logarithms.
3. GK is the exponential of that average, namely 7.8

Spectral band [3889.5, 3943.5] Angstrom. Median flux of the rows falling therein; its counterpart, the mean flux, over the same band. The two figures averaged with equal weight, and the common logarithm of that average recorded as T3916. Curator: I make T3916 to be 0.915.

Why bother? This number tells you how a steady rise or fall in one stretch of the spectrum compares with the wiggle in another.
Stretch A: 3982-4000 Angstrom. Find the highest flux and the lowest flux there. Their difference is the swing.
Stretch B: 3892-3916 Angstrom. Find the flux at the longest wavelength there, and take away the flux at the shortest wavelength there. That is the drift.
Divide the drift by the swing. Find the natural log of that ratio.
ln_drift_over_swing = 1.3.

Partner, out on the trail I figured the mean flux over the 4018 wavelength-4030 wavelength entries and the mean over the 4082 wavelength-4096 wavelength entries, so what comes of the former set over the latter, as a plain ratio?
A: 1.09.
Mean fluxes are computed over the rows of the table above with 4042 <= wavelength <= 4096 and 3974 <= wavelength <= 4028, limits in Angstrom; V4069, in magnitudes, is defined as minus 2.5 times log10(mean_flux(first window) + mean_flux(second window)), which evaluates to -3.04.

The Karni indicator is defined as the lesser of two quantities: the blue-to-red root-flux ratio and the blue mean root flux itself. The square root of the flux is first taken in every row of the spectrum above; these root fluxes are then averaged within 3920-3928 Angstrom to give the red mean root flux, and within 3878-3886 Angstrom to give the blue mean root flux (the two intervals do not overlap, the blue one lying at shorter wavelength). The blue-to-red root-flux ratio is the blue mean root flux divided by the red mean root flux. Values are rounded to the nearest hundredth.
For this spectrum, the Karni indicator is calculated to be 0.91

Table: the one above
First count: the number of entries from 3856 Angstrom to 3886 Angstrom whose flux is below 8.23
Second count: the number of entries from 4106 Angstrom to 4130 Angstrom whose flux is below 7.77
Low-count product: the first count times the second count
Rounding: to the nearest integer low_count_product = 15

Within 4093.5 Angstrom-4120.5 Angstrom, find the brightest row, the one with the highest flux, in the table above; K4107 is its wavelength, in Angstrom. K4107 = 4116.0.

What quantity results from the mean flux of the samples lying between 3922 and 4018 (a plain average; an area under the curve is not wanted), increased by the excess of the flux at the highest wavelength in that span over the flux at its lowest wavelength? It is 7.9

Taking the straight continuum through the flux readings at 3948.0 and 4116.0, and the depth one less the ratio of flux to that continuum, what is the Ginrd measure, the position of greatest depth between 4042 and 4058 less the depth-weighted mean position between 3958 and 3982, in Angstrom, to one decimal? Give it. 76.8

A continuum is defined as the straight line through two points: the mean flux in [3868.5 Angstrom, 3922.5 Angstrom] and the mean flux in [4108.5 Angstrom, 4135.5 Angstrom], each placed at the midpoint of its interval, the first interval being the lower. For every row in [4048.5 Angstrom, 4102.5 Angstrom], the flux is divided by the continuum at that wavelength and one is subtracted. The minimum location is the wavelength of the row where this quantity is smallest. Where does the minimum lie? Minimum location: 4098.0 Angstrom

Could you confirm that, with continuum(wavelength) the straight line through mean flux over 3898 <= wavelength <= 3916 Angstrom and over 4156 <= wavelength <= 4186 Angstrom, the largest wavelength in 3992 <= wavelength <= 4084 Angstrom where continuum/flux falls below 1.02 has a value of 4083.0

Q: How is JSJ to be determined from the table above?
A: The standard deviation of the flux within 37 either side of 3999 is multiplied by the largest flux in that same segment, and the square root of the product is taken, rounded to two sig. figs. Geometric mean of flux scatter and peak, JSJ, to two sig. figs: 3.0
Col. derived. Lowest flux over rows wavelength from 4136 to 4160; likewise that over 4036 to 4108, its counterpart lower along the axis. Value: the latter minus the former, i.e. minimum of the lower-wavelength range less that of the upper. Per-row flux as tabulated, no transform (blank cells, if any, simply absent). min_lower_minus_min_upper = -1.5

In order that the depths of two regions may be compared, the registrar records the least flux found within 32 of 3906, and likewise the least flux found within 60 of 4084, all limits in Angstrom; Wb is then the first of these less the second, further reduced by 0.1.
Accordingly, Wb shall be 0.26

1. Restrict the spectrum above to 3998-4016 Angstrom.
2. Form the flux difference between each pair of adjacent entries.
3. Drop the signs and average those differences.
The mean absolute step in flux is 0.15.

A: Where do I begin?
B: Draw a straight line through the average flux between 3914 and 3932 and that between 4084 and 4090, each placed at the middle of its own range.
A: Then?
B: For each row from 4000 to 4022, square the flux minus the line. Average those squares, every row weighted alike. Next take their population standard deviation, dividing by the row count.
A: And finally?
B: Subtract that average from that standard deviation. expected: -0.02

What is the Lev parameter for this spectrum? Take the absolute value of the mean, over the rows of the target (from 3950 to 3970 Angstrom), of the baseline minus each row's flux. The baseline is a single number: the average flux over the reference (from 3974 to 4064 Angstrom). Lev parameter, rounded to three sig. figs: 1.00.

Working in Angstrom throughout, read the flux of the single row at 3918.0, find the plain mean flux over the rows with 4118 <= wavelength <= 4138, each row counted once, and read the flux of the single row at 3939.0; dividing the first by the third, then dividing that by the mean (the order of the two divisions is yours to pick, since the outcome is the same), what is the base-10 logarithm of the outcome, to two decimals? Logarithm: -0.88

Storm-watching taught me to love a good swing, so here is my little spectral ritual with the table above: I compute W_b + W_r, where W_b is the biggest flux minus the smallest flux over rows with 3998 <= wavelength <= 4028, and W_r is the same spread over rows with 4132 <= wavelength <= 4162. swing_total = 1.0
